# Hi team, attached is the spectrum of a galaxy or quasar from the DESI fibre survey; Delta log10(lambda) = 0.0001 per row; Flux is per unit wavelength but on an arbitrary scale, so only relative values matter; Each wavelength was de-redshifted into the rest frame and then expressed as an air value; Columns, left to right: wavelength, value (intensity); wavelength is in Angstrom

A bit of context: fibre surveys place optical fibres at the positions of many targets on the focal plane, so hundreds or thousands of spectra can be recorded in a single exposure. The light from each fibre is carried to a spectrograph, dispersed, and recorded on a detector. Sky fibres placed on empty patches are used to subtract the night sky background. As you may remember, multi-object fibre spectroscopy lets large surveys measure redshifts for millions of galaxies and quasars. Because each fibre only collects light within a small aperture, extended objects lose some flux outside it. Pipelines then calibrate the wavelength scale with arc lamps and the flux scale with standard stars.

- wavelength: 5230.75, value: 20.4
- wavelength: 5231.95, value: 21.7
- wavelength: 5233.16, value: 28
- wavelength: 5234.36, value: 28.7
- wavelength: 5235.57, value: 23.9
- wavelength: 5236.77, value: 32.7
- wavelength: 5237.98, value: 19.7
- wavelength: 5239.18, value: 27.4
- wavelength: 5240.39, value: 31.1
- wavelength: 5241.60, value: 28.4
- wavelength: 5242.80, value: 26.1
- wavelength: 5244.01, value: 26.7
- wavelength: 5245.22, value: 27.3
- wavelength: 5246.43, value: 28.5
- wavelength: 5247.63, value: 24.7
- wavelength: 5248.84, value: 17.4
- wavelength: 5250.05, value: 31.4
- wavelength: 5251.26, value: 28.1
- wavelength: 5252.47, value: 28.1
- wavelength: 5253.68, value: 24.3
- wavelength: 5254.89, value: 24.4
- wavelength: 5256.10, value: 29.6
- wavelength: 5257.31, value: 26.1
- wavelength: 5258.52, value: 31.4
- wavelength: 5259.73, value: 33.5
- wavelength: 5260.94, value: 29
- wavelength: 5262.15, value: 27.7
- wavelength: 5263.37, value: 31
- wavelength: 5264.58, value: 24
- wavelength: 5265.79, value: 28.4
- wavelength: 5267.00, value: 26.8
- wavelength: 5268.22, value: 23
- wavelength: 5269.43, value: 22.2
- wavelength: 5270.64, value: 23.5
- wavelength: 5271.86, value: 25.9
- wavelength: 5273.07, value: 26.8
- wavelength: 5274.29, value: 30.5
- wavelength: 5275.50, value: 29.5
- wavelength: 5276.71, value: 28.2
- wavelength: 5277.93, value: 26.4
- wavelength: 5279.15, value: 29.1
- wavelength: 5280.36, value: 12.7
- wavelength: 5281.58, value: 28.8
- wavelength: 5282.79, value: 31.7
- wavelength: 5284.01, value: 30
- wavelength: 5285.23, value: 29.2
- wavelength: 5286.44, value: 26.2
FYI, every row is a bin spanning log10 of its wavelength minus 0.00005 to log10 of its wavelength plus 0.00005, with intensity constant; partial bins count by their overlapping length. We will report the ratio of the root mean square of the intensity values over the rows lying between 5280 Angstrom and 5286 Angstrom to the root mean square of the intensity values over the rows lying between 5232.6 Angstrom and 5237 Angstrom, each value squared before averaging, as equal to 0.96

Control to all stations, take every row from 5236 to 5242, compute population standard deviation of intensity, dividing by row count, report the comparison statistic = 4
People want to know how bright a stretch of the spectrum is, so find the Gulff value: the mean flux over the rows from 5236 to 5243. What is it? 27.6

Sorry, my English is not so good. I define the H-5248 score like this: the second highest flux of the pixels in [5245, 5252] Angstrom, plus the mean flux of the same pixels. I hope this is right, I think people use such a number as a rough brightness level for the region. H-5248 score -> 54.7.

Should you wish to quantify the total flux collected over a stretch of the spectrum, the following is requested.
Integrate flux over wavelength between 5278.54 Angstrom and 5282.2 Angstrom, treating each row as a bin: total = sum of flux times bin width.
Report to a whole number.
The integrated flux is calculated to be 86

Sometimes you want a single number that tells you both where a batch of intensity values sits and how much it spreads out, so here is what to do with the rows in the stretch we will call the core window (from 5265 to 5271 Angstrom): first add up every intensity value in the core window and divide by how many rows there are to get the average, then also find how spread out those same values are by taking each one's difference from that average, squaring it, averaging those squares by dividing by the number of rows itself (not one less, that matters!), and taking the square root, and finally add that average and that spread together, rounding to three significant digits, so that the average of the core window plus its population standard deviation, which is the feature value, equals 27.2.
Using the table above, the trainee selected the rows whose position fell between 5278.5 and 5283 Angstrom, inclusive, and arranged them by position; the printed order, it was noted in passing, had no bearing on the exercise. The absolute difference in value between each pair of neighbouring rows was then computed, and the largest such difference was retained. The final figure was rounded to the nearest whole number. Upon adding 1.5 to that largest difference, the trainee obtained 18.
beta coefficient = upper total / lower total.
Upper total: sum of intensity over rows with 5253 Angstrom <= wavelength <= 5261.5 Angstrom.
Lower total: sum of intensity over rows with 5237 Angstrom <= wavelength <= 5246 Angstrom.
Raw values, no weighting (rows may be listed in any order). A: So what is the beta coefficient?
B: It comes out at 1.06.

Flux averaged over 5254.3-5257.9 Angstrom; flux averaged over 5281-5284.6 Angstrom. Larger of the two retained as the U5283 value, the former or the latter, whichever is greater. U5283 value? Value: 30.2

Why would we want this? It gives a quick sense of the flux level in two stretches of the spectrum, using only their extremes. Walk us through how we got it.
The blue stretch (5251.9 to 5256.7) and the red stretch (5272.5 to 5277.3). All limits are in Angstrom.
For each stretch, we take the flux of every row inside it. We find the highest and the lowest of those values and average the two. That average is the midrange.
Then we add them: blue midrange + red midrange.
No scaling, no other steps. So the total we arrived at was 55.6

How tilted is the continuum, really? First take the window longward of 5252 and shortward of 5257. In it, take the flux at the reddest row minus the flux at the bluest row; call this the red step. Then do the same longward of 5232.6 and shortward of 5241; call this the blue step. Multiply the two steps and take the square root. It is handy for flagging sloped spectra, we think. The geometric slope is 2.2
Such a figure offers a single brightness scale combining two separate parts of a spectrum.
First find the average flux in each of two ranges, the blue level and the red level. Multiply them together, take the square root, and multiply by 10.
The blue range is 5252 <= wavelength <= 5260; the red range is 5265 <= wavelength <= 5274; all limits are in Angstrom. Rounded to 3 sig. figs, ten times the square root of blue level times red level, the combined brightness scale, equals 267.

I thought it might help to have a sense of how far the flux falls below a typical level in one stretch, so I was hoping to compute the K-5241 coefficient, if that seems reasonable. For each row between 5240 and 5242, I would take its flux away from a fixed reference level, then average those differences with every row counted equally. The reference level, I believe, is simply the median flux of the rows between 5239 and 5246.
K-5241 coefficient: -2.4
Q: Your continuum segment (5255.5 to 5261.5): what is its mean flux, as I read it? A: 29.9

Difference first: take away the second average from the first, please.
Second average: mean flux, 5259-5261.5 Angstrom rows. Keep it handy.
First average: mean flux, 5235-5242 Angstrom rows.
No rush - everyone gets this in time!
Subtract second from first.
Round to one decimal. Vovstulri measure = -4.1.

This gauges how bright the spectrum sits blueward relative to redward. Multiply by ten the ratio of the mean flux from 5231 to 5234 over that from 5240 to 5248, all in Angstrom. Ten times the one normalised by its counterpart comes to 9.0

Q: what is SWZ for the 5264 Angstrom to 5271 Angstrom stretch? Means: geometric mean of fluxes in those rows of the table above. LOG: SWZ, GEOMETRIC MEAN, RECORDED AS 24.6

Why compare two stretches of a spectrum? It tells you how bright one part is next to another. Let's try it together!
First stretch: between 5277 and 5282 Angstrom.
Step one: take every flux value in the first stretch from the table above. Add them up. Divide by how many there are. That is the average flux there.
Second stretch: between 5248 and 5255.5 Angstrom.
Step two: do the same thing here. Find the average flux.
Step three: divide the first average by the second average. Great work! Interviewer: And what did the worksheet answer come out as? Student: 0.95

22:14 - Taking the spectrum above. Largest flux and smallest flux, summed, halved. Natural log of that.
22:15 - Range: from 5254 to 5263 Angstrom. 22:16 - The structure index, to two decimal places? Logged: 3.37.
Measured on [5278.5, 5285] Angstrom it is 3.10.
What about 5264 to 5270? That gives 3.23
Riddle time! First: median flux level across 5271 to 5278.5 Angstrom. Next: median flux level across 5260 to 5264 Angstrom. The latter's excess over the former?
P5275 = 1.5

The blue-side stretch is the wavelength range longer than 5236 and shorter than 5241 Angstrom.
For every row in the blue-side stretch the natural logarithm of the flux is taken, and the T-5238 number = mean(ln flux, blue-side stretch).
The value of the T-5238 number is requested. 3.30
